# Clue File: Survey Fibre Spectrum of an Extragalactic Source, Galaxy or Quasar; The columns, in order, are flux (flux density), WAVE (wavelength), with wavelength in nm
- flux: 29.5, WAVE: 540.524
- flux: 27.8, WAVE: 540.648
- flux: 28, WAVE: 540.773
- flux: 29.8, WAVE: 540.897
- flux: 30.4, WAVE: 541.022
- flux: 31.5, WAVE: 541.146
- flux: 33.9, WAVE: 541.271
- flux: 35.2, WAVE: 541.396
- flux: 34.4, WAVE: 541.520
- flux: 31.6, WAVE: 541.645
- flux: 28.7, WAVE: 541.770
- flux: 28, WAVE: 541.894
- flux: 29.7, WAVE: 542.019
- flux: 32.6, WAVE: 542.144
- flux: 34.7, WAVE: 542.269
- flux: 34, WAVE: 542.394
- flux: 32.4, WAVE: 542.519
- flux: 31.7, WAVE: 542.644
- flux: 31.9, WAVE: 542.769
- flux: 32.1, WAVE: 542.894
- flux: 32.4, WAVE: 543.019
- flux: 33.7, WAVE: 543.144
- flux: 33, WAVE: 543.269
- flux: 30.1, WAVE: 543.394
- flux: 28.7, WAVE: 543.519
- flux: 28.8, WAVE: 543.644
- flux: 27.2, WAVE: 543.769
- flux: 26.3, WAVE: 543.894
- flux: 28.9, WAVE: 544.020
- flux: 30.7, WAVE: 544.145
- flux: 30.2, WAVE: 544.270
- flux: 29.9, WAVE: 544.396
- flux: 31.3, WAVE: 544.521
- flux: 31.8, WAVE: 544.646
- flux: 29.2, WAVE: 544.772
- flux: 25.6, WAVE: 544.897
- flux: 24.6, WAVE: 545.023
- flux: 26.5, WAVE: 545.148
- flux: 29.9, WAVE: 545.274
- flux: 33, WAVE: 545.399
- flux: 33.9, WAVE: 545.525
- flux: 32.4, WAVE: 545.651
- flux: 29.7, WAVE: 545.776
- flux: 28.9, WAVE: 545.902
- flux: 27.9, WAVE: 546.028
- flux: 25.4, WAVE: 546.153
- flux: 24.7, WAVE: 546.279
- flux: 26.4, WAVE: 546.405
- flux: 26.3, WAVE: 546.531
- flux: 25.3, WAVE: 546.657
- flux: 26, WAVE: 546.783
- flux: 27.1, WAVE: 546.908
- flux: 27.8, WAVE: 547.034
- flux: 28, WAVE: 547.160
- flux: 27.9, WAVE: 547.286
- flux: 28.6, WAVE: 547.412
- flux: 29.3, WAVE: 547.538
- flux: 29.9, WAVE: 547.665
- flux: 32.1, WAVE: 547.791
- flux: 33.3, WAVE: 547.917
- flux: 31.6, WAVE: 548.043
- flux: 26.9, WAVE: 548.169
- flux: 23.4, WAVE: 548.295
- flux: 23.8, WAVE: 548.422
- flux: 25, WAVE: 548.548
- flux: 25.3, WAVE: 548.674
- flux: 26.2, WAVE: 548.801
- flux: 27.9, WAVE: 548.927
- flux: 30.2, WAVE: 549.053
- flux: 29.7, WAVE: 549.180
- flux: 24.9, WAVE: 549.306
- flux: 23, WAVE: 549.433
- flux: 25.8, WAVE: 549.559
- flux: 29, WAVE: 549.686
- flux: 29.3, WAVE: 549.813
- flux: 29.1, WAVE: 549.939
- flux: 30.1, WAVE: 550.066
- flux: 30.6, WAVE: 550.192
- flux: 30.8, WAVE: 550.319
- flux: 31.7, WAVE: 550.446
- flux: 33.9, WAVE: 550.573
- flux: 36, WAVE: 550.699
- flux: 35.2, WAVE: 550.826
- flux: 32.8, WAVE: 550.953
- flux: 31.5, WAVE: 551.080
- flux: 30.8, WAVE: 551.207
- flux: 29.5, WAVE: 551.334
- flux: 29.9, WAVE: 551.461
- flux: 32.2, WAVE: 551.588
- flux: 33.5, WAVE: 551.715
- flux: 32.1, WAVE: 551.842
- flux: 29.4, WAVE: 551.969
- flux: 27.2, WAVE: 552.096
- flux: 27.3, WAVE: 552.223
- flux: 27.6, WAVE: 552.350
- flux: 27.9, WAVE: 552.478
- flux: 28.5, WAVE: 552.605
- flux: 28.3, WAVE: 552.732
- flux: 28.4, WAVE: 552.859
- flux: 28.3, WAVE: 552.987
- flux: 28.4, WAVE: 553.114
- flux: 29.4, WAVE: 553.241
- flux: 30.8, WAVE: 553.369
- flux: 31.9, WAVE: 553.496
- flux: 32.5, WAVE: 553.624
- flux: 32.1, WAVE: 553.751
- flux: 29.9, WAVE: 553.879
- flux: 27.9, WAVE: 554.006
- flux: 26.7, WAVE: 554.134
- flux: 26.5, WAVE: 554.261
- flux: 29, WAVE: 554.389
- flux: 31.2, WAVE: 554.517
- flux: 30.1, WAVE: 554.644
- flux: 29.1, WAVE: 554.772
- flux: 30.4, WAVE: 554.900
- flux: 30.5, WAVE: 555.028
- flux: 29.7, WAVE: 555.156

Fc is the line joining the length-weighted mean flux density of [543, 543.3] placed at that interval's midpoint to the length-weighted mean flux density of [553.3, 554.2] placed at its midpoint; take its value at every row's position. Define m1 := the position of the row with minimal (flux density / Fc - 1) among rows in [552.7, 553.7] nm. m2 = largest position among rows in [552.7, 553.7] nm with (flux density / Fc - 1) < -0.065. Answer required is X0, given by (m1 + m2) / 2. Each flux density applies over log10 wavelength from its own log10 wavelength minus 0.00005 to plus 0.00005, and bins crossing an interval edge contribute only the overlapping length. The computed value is 552.92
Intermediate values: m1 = 552.732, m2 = 553.114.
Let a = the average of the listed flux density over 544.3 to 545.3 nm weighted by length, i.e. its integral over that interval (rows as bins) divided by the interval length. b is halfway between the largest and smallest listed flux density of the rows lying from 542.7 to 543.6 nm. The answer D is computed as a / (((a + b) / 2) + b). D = 0.47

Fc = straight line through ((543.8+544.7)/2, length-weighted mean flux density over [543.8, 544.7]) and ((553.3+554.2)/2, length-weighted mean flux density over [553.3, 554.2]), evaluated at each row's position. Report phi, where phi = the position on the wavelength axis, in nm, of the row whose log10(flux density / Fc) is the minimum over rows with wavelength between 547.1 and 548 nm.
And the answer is 547.286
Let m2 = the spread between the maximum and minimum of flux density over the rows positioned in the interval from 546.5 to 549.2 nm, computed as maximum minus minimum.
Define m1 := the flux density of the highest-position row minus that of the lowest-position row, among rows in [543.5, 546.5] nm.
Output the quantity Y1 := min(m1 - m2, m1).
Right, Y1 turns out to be -12.2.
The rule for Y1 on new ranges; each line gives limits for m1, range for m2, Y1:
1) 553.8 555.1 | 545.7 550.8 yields -12.4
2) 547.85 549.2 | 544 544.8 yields -6.5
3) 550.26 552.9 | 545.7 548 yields -11.0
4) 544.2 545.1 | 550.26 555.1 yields -15.1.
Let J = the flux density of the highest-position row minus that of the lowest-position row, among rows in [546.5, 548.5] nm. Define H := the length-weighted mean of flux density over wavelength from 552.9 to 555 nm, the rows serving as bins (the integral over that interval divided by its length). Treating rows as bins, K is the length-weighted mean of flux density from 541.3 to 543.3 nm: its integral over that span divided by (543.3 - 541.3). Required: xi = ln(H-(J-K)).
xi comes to 4.17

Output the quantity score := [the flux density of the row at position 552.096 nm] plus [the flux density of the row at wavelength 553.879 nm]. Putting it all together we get 57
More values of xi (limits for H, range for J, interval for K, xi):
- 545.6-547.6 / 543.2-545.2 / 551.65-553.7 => 4.15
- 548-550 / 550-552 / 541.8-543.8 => 4.08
